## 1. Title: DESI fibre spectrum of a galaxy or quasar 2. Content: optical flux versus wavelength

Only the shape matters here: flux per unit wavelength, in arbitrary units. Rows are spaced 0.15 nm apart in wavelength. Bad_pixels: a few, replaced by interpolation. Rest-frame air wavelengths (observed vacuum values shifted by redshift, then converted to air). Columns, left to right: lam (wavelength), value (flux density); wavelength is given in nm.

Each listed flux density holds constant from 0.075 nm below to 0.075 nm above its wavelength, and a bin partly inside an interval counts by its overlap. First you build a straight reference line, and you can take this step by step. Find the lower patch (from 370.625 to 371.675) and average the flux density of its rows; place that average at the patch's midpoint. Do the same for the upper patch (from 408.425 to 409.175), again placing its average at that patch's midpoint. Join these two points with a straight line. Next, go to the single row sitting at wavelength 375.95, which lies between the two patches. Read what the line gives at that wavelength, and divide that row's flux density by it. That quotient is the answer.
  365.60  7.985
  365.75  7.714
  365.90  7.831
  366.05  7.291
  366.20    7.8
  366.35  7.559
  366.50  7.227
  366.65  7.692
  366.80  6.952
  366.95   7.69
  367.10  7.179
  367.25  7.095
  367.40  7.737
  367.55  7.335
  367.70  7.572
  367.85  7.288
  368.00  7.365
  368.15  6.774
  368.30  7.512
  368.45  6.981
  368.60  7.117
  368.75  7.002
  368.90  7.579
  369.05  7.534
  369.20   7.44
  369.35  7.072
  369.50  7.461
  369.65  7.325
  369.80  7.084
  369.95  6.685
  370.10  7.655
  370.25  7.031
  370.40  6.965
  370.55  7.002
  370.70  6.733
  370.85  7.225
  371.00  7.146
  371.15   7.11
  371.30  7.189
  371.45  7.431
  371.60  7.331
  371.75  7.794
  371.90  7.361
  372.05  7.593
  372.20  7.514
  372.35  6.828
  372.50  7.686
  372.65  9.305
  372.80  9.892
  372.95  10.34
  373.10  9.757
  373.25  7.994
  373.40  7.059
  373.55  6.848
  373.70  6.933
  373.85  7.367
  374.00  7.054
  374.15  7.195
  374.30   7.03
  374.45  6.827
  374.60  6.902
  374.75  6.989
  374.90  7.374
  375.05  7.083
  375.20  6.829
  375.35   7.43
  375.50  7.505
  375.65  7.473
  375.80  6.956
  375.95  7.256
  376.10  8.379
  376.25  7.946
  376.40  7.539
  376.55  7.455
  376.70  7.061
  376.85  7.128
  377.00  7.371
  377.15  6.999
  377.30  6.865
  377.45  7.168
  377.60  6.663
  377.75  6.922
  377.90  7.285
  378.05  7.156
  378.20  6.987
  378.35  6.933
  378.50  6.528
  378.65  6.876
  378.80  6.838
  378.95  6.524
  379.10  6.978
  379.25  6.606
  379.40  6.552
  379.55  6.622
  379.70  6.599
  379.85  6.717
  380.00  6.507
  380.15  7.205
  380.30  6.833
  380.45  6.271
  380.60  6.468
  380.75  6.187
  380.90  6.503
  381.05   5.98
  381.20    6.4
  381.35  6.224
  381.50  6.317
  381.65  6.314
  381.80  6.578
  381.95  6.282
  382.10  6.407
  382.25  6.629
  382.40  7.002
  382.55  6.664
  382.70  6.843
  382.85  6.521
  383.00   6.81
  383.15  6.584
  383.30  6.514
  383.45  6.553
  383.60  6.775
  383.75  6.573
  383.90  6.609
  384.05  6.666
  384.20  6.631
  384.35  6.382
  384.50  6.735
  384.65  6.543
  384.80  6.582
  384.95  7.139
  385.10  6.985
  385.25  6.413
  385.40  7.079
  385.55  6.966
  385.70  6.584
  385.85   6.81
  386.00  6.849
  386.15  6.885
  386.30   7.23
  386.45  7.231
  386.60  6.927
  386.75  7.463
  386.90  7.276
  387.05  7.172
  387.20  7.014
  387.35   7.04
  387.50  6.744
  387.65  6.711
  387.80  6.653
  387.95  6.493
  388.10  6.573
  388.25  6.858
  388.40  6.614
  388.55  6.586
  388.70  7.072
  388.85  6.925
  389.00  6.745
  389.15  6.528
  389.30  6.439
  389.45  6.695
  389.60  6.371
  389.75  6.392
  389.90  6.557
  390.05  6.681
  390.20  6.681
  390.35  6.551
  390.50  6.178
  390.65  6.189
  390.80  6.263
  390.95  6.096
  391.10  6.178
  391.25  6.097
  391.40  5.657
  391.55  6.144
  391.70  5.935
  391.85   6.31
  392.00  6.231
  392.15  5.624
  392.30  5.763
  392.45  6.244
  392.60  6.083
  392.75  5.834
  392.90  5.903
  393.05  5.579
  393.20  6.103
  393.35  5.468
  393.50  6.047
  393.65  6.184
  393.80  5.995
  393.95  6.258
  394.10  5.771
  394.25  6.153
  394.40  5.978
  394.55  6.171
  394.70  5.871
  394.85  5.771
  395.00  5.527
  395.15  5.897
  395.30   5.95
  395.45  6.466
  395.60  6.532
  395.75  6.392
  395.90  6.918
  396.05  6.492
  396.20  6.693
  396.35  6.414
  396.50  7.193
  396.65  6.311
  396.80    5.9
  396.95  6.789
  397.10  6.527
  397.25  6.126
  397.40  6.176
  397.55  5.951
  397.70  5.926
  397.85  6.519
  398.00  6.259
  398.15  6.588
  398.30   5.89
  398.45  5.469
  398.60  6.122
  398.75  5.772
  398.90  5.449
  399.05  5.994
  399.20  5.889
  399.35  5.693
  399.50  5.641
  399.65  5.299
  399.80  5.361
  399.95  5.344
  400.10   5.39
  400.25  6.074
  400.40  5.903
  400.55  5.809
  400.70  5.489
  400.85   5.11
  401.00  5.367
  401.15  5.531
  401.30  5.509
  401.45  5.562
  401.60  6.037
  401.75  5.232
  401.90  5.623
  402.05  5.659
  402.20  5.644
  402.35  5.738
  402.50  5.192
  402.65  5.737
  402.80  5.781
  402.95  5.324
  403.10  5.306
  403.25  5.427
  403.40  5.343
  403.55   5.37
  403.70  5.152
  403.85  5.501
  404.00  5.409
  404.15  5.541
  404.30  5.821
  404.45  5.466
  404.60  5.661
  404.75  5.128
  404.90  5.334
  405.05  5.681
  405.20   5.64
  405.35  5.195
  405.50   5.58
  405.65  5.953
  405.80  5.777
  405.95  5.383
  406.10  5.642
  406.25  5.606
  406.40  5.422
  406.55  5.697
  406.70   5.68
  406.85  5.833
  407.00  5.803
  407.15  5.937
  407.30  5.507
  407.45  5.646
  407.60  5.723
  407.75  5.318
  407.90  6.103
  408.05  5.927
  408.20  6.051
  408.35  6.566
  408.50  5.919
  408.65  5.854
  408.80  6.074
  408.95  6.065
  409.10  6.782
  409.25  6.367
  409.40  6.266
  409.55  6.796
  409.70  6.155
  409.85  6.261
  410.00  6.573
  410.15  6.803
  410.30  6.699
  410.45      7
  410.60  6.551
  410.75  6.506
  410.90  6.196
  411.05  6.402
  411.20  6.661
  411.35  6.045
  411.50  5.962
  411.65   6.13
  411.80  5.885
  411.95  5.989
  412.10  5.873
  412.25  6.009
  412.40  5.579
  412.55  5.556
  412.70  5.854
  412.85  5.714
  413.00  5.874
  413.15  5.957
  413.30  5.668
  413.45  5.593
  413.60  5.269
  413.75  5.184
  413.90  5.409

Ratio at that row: 1.03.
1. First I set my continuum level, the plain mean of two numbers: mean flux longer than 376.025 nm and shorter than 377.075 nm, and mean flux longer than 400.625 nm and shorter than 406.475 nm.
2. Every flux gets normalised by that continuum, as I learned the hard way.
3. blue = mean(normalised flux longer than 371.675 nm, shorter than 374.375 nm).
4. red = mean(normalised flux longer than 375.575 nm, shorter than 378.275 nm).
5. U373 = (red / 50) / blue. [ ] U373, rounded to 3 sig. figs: 0.0185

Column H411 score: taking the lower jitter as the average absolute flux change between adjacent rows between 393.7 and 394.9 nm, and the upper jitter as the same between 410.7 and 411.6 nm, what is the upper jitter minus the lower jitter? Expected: 0.02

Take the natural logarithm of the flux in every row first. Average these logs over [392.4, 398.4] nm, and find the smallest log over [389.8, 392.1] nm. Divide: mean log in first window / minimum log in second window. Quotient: 1.05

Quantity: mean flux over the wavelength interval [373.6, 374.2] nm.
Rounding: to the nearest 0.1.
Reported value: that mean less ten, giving -2.9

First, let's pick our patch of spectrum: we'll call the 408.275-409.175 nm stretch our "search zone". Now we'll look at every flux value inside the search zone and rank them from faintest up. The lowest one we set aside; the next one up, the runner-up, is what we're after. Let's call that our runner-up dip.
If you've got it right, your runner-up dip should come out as 5.919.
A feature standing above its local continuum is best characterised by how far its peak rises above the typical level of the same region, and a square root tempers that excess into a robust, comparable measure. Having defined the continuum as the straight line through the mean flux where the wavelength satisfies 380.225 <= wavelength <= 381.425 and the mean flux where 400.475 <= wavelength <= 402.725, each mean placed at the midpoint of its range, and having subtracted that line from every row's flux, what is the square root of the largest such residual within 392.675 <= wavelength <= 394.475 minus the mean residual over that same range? 0.58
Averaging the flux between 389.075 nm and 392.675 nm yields 6.2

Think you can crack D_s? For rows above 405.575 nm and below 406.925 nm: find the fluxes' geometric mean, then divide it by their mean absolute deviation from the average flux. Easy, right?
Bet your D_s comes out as 42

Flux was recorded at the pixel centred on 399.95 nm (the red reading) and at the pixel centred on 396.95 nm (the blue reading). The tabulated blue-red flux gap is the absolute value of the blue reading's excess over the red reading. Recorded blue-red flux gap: 1.4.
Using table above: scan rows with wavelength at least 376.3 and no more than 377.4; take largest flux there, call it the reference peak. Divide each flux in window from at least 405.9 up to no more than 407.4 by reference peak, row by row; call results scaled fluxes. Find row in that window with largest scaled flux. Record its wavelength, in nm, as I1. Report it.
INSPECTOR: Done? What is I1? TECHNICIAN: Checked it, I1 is 407.15 nm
